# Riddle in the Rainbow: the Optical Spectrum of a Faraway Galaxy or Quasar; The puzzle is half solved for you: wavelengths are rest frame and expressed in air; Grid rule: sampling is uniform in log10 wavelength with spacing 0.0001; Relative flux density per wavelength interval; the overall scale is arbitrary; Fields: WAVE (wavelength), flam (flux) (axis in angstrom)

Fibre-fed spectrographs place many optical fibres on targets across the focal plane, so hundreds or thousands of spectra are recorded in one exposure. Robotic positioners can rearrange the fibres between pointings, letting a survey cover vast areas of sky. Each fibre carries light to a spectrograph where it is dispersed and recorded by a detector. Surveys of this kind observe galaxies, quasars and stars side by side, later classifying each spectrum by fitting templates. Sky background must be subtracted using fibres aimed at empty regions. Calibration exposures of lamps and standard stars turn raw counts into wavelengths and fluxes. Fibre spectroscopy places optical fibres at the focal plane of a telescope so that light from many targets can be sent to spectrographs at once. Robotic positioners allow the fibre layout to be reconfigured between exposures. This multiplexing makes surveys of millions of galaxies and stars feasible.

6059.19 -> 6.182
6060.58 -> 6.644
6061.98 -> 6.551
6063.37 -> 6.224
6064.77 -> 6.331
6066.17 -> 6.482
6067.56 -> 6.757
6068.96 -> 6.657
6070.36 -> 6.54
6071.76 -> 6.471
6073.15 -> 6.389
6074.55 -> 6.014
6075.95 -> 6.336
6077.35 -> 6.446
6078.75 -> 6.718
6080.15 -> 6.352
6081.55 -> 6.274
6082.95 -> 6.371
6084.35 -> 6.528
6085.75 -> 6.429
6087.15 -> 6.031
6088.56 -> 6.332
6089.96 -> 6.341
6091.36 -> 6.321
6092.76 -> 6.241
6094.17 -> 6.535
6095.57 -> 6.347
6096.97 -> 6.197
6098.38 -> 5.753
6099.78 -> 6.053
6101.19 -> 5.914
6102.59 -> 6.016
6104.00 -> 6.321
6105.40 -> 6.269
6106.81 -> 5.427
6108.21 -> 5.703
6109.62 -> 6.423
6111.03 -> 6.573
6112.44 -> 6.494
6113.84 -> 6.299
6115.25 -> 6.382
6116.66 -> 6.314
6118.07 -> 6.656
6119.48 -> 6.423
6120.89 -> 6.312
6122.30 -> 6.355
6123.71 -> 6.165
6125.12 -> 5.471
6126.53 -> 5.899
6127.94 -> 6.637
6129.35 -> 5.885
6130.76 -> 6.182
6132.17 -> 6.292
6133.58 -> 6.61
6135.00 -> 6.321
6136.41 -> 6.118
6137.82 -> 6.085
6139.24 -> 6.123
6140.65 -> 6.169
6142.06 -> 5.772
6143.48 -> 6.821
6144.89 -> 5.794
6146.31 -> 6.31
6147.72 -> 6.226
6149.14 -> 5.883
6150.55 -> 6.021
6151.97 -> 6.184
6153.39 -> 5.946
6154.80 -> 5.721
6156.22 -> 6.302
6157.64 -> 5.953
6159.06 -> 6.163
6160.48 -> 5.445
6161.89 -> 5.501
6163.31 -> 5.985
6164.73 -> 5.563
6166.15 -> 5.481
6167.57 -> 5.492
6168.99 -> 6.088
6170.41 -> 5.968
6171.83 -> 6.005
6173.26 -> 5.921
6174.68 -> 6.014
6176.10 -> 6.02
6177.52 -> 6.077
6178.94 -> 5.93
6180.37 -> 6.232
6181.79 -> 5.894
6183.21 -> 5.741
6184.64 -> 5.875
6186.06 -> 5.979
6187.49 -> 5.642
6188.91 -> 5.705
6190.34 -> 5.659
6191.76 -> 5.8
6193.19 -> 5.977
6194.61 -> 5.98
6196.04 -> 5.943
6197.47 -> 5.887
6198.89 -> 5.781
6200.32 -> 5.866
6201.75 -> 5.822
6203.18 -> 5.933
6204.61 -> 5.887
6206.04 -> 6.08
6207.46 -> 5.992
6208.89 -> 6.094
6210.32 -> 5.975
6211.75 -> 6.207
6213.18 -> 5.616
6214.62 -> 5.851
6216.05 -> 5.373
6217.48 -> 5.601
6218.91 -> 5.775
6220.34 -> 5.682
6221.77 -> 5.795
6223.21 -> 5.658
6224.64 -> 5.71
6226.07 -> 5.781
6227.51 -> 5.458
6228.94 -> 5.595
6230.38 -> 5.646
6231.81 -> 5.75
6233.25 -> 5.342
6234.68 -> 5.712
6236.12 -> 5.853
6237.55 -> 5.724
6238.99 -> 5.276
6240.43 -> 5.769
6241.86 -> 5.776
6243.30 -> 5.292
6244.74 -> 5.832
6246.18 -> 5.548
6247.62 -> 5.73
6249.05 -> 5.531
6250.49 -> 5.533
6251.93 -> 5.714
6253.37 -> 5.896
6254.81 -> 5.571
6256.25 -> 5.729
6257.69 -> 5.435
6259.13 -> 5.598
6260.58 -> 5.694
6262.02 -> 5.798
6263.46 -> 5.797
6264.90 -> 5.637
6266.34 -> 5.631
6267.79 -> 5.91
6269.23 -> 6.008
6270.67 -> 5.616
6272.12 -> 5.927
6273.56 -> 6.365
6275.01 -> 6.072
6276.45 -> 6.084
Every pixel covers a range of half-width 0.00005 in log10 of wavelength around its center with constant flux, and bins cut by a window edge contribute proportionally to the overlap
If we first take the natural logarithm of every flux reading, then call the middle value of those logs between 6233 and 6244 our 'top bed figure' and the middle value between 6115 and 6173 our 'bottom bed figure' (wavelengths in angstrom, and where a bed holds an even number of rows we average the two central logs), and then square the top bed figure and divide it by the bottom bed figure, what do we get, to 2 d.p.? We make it 1.68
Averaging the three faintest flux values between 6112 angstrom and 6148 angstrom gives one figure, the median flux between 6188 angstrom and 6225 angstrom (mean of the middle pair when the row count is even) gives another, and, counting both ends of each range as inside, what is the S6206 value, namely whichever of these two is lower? 5.68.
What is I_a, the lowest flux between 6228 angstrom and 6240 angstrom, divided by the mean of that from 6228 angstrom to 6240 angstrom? 0.940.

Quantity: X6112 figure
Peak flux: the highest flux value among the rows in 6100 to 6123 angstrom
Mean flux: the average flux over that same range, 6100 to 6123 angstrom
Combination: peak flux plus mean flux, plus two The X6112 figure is 14.9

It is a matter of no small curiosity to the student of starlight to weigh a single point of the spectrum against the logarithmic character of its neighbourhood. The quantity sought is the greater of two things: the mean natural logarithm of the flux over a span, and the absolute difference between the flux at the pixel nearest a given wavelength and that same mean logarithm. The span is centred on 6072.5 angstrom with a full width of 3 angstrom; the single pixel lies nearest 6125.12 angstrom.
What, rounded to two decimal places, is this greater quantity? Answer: 3.61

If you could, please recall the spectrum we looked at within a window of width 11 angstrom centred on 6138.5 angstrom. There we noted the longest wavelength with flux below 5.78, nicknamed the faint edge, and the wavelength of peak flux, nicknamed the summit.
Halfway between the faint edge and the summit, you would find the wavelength 6142.8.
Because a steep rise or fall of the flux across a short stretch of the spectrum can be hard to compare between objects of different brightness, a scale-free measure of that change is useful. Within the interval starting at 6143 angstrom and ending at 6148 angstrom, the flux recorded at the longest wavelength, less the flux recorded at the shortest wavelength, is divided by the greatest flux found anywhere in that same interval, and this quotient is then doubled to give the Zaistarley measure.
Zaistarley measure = -0.17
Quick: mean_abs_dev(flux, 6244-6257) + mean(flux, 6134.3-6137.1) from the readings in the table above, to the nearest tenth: 6.3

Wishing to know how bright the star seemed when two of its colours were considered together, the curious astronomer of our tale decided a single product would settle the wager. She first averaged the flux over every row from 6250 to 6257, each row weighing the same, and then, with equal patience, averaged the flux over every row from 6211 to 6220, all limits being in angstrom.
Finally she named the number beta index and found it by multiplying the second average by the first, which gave 32.6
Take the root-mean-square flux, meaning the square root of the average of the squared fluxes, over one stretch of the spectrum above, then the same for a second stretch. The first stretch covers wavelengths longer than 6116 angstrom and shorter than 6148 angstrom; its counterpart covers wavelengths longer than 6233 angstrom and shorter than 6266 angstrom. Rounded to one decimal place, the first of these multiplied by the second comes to 35.1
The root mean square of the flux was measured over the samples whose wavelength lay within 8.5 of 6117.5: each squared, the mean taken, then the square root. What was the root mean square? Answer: 6.33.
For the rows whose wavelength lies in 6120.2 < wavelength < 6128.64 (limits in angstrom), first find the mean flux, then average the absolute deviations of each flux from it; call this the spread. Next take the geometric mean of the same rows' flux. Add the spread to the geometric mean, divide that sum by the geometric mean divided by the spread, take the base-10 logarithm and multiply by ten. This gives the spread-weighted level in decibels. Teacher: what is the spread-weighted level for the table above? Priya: -5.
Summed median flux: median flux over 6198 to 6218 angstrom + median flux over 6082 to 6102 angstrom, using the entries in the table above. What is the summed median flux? 12.2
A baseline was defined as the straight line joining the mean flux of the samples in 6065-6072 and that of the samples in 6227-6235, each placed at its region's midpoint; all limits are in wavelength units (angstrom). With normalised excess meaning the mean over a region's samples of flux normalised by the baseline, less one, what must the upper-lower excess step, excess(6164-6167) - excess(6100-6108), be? -0.02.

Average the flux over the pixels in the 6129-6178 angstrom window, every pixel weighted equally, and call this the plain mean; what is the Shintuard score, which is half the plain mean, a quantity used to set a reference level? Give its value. 3.01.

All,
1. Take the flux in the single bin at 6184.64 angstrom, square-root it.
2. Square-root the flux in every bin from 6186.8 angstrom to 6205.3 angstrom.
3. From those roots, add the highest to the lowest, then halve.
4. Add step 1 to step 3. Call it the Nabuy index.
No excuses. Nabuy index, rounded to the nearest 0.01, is 4.83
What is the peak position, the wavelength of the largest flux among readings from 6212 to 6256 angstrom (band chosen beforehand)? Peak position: 6253.37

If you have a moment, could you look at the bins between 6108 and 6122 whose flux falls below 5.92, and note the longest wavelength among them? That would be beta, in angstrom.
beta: 6108.21 angstrom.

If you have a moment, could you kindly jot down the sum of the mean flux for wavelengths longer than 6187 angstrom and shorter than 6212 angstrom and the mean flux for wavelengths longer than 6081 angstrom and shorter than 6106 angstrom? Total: 12.1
